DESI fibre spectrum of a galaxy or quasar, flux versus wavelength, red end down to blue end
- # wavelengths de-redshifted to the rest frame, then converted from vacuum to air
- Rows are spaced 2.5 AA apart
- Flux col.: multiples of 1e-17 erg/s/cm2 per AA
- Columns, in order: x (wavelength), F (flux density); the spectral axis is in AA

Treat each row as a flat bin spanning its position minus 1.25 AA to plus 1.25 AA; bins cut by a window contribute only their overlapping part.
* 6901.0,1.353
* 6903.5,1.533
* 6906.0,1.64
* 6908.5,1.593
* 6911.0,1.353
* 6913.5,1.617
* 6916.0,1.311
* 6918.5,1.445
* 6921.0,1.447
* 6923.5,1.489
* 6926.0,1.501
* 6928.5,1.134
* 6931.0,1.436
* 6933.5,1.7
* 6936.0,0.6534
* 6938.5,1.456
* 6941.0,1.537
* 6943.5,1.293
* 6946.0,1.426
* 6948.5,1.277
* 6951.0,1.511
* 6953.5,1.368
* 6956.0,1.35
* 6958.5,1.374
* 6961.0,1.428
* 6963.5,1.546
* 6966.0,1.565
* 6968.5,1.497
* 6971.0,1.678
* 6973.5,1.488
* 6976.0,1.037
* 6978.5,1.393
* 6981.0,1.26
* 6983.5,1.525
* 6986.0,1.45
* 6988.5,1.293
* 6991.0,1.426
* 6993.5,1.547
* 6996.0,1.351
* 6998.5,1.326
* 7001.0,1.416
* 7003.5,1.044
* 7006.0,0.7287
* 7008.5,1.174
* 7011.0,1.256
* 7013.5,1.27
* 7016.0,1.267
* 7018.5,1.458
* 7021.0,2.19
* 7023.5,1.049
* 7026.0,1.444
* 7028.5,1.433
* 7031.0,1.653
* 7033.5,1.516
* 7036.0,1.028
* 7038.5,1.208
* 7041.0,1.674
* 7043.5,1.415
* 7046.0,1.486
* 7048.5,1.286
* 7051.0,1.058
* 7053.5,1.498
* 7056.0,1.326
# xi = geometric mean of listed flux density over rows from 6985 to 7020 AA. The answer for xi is 1.27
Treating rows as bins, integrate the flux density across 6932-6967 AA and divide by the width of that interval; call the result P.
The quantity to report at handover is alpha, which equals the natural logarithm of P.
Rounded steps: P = 1.39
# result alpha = 0.33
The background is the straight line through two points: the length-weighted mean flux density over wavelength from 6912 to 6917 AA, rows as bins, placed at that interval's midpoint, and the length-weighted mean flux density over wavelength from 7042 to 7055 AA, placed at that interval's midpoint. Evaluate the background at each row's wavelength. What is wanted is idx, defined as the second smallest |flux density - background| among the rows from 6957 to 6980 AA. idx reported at 0.020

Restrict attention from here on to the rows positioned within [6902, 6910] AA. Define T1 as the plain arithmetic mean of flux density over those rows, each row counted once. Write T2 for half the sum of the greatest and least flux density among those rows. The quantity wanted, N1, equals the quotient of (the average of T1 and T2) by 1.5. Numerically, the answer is 1.06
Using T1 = 1.59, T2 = 1.59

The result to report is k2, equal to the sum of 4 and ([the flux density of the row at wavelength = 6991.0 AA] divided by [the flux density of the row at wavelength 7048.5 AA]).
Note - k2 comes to 5.1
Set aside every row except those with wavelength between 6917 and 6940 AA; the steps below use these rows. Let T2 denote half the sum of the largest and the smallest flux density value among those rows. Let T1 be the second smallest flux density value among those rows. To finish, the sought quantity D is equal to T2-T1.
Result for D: 0.04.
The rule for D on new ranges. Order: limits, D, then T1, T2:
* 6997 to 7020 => 0.05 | 1.044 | 1.09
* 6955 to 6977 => 0.01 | 1.35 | 1.36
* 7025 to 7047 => 0.14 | 1.208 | 1.35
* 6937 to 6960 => 0.11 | 1.293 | 1.41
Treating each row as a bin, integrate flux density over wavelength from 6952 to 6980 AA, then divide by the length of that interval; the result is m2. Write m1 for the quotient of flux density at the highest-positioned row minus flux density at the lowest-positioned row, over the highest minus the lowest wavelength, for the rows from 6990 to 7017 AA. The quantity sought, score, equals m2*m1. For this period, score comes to -0.009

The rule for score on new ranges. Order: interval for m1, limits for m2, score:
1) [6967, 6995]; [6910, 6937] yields 0.003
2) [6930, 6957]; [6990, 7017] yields -0.004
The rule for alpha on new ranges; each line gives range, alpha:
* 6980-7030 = 0.30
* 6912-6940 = 0.32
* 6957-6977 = 0.38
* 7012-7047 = 0.36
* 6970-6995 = 0.34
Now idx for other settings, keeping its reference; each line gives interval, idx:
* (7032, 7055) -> 0.068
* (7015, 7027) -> 0.079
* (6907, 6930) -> 0.018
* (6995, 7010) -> 0.047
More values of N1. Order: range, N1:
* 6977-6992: 0.93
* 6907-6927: 0.98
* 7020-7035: 1.06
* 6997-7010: 0.74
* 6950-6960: 0.94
